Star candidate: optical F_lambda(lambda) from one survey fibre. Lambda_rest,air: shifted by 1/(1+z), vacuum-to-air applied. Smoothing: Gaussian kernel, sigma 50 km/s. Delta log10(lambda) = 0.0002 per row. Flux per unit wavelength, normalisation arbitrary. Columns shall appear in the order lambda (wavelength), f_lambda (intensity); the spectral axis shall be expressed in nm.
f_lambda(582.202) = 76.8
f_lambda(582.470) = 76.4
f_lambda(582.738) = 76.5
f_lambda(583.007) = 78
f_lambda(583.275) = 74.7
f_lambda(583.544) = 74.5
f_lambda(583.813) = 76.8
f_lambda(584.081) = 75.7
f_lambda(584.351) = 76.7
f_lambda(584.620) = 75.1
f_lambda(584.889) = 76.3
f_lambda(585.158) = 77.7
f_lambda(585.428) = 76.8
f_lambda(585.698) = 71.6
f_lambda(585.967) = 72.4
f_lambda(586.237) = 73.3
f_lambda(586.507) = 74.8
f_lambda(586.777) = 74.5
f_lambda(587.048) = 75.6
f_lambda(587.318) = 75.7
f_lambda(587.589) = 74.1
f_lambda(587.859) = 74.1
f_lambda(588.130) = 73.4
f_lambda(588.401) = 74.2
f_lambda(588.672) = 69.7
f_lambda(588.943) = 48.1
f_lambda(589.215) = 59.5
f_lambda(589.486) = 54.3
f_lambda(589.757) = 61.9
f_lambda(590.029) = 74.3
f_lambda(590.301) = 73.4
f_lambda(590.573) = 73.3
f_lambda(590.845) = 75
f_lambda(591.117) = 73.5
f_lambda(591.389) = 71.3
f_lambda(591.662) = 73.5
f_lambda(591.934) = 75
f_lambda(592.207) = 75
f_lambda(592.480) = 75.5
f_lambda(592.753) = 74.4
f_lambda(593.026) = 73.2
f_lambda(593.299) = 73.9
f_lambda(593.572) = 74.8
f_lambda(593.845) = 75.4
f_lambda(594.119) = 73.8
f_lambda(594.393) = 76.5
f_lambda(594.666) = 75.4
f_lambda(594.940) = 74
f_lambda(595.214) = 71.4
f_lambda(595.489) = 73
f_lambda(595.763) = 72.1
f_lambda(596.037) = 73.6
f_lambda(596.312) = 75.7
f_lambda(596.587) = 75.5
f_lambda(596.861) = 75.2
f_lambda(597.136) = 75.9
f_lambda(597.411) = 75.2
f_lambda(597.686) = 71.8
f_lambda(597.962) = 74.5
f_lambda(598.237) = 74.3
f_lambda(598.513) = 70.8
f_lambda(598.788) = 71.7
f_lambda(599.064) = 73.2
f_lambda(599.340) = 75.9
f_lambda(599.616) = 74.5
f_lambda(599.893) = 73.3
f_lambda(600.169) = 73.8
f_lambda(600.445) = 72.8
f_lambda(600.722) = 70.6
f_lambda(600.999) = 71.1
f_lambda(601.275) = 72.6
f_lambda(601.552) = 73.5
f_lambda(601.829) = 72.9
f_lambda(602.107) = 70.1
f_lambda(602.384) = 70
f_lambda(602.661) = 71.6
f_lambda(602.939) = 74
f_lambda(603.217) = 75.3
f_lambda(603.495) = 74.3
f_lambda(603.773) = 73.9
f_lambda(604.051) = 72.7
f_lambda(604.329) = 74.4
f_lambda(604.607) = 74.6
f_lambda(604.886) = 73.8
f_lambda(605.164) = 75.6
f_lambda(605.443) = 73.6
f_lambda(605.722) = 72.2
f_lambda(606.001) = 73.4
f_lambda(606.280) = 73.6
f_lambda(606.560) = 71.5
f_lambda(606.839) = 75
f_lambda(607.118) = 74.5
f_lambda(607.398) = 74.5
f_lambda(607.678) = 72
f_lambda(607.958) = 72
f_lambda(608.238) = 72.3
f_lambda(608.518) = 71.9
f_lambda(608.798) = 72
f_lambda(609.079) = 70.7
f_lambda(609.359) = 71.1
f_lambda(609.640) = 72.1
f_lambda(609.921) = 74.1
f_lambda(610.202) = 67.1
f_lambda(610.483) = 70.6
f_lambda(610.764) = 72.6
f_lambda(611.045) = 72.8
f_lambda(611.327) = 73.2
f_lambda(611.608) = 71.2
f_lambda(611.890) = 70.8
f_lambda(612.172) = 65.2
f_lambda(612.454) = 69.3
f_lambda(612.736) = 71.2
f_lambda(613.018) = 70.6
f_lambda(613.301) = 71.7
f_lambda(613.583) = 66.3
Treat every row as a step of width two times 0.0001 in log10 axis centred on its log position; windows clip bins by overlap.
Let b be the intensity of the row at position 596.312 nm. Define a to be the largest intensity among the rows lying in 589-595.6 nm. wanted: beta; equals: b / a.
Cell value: 0.990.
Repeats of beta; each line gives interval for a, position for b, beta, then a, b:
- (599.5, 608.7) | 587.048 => 1.000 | 75.6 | 75.6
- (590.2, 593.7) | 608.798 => 0.954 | 75.5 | 72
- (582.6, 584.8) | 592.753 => 0.954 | 78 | 74.4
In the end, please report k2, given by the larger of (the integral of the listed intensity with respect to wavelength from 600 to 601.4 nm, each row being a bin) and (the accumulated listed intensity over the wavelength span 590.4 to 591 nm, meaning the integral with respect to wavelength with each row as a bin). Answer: 101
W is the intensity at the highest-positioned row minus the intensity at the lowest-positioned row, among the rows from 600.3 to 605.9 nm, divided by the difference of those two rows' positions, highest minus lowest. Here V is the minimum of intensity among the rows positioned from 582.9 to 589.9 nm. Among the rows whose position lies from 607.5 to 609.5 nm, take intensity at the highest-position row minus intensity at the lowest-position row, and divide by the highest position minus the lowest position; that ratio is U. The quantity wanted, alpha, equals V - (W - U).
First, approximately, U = -0.5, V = 48.1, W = -0.11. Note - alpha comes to 48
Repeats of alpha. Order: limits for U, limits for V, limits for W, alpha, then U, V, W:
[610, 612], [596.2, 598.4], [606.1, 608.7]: 75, 2.2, 71.8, -0.76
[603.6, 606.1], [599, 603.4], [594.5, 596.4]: 70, -0.2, 70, 0.18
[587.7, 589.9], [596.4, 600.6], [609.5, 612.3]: 67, -6.4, 70.8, -2.73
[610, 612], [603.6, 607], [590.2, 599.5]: 73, 2.2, 71.5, 0.28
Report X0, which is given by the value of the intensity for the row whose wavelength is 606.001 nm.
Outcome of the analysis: 73.4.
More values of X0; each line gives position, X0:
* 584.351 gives 76.7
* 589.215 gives 59.5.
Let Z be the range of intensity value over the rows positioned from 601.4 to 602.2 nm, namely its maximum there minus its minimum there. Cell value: 3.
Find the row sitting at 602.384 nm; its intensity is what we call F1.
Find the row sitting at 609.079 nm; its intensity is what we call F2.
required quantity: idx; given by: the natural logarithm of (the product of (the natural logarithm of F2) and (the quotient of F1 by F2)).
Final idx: 1.44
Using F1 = 70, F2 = 70.7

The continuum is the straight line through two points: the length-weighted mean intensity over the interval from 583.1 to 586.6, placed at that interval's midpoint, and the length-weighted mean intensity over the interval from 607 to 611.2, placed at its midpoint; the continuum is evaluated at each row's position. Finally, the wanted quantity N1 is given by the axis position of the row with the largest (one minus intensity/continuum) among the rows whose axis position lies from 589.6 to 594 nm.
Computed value 589.757 nm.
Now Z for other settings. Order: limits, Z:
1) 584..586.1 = 6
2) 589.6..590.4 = 12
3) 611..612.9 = 8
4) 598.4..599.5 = 5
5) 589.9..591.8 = 4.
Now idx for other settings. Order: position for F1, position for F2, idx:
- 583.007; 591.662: 1.52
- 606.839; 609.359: 1.50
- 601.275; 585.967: 1.46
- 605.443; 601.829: 1.47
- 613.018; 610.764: 1.43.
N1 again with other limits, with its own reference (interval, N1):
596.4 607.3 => 602.384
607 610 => 609.079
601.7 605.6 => 602.384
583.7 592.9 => 588.943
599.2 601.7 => 600.722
